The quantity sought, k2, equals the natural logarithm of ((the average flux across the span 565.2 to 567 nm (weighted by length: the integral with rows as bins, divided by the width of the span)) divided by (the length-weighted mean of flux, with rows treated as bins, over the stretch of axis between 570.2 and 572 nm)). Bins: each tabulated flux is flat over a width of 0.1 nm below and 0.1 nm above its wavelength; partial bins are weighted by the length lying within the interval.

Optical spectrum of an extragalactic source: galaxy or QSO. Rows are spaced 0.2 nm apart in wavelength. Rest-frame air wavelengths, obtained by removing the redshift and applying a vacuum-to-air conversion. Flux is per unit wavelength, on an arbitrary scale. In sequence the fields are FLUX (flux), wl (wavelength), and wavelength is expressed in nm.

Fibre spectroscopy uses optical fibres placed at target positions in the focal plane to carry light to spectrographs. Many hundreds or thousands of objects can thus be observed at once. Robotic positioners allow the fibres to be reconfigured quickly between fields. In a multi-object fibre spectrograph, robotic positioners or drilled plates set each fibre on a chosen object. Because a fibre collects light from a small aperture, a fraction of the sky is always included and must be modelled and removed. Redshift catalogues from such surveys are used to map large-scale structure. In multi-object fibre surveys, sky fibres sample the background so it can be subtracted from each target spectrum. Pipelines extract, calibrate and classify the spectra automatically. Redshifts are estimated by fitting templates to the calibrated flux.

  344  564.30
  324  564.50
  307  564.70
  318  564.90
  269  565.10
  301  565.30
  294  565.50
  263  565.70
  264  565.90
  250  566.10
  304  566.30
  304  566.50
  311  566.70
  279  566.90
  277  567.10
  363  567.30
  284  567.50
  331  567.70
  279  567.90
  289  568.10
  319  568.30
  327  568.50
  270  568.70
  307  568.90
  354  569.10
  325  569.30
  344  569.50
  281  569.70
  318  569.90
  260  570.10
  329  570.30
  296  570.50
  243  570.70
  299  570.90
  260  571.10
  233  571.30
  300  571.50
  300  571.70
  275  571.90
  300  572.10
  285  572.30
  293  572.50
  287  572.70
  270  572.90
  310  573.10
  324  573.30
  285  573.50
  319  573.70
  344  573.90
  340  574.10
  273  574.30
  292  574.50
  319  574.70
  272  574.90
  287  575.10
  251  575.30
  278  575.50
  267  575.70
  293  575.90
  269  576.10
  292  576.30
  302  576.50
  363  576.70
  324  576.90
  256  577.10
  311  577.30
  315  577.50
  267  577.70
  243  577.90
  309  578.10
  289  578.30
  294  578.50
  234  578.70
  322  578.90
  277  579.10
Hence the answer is 0.01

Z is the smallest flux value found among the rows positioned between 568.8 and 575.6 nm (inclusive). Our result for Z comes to 233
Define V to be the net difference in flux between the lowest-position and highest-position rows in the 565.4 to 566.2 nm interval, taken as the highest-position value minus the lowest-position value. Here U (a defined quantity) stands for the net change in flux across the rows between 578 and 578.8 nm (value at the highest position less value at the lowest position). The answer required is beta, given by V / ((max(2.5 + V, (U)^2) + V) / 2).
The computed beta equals -0.02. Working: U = -75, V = -44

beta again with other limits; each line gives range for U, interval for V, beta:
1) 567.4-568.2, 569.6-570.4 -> 0.97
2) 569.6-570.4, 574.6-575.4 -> -0.06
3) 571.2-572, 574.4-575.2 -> -0.01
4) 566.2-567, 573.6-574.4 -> -0.16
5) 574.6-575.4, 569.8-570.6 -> -0.01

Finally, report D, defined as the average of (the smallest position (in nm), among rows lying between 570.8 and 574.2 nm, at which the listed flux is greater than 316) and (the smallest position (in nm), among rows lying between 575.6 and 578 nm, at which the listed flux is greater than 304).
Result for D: 575.00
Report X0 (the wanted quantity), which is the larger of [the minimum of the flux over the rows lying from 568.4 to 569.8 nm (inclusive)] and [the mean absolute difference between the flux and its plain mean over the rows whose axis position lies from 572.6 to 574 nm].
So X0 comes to 270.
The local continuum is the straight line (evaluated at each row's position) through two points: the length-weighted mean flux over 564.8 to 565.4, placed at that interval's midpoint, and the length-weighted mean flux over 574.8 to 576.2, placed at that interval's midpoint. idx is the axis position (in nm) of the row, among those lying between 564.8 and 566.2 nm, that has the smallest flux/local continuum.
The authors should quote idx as 566.10 nm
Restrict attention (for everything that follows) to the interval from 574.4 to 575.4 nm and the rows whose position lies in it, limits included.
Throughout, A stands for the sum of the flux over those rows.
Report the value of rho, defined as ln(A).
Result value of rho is 7.26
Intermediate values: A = 1421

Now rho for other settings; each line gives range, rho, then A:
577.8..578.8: 7.22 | 1369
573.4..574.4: 7.35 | 1561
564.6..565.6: 7.31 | 1489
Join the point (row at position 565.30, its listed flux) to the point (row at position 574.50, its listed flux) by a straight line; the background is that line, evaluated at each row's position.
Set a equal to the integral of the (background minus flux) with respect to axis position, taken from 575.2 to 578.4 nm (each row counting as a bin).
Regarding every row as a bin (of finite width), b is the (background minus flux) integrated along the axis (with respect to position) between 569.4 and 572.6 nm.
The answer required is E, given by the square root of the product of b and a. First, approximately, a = 1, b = 22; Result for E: 5.6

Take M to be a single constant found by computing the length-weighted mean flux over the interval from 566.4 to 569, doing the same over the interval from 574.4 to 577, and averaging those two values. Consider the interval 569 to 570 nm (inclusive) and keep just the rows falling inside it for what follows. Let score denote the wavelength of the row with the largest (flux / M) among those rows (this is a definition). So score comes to 569.10 nm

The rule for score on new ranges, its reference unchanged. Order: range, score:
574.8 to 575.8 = 575.10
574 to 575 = 574.10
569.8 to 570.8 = 570.30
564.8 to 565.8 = 564.90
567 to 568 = 567.30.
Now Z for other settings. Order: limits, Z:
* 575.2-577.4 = 251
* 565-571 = 243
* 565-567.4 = 250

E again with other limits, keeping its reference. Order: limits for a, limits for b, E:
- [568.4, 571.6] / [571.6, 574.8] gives 4.2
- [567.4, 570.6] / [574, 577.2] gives 12.0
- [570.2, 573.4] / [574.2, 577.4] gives 3.4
